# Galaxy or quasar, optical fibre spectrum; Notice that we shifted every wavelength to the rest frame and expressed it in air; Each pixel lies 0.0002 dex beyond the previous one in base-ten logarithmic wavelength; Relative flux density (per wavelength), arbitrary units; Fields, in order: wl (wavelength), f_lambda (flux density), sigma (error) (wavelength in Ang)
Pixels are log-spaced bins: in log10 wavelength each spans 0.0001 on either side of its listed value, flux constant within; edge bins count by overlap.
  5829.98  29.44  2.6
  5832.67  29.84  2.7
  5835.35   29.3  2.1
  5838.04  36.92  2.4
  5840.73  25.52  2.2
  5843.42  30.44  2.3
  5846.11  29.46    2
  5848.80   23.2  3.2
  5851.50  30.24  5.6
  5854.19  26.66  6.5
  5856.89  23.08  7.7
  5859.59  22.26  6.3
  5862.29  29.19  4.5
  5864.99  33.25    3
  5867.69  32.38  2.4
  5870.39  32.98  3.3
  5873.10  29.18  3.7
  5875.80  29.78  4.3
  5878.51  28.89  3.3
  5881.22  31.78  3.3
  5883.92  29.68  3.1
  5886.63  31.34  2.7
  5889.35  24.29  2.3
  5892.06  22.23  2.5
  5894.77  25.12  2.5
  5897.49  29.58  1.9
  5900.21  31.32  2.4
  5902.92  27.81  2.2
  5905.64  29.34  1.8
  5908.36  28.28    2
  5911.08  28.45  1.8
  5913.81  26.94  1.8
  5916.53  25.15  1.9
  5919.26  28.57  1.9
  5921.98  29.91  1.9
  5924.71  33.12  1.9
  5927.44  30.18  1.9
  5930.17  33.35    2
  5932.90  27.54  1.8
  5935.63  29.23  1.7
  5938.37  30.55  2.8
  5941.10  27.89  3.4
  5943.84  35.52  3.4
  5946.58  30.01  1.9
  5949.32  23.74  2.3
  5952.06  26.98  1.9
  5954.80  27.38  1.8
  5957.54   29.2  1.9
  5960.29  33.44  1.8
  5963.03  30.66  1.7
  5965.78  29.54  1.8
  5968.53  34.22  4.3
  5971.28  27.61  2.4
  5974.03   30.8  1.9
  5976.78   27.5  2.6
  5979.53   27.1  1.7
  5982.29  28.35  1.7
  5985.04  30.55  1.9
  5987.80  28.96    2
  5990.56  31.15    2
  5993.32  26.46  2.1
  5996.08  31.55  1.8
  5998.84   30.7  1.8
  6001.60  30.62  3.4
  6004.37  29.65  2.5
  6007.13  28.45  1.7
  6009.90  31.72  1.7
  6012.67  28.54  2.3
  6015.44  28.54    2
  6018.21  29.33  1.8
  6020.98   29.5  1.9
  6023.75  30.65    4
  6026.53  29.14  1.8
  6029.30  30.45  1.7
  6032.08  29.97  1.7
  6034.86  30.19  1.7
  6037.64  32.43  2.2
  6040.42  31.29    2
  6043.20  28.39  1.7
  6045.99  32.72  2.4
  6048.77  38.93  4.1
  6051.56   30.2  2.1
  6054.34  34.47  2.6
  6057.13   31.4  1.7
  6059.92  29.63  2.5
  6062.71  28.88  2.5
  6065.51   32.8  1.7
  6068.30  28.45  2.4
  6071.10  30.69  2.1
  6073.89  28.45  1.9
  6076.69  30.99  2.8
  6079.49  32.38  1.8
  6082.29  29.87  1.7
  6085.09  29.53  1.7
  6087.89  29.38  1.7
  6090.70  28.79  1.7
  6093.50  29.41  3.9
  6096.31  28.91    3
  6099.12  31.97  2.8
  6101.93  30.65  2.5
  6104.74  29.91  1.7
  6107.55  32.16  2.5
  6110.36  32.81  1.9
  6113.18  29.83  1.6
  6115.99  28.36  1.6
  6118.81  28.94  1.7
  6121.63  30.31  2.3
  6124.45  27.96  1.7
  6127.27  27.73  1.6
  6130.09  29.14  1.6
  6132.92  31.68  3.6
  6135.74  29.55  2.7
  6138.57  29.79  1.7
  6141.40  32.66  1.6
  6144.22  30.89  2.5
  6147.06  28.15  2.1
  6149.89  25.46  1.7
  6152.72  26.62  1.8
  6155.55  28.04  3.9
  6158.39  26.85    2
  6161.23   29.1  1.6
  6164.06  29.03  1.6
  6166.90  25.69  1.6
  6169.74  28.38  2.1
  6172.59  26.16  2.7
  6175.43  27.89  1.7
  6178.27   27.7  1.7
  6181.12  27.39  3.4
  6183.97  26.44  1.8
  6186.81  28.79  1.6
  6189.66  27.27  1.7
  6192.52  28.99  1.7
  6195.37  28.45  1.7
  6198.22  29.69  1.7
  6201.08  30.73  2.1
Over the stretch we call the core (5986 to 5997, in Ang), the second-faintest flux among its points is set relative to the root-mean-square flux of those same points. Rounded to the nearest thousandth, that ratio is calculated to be 0.978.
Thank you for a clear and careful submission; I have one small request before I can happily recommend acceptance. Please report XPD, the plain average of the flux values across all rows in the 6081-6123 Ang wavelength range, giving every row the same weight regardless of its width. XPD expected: 30.1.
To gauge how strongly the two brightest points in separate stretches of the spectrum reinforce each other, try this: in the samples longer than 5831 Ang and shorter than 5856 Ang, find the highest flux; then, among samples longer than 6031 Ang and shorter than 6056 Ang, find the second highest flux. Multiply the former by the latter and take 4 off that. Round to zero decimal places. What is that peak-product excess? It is 1269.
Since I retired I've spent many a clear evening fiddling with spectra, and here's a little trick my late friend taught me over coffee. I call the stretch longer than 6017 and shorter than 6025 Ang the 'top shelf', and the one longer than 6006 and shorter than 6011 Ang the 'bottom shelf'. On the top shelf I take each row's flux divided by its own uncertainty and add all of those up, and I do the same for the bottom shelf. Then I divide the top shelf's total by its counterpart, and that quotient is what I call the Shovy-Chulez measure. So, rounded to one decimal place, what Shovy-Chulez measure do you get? 1.1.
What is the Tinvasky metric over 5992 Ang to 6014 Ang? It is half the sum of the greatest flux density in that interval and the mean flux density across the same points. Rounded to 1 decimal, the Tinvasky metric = 30.7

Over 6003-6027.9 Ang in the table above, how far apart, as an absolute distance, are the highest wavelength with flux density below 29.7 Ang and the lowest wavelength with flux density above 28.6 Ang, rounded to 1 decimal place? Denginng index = 22.2 Ang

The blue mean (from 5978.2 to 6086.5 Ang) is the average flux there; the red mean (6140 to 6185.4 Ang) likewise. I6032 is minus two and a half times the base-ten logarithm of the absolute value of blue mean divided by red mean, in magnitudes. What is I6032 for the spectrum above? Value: -0.091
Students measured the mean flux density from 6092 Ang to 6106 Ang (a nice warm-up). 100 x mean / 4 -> 754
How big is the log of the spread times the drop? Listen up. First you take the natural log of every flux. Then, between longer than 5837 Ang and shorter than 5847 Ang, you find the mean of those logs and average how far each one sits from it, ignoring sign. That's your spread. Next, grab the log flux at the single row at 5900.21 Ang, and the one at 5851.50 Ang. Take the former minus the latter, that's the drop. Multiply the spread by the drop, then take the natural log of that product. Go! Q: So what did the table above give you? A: -5.6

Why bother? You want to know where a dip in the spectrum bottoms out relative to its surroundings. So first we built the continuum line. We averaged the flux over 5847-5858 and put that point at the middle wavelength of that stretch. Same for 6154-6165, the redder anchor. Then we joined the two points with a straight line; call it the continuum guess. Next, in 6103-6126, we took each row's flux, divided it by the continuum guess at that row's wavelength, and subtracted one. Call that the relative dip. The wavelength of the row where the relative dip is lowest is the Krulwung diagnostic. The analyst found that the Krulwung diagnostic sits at 6124.45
